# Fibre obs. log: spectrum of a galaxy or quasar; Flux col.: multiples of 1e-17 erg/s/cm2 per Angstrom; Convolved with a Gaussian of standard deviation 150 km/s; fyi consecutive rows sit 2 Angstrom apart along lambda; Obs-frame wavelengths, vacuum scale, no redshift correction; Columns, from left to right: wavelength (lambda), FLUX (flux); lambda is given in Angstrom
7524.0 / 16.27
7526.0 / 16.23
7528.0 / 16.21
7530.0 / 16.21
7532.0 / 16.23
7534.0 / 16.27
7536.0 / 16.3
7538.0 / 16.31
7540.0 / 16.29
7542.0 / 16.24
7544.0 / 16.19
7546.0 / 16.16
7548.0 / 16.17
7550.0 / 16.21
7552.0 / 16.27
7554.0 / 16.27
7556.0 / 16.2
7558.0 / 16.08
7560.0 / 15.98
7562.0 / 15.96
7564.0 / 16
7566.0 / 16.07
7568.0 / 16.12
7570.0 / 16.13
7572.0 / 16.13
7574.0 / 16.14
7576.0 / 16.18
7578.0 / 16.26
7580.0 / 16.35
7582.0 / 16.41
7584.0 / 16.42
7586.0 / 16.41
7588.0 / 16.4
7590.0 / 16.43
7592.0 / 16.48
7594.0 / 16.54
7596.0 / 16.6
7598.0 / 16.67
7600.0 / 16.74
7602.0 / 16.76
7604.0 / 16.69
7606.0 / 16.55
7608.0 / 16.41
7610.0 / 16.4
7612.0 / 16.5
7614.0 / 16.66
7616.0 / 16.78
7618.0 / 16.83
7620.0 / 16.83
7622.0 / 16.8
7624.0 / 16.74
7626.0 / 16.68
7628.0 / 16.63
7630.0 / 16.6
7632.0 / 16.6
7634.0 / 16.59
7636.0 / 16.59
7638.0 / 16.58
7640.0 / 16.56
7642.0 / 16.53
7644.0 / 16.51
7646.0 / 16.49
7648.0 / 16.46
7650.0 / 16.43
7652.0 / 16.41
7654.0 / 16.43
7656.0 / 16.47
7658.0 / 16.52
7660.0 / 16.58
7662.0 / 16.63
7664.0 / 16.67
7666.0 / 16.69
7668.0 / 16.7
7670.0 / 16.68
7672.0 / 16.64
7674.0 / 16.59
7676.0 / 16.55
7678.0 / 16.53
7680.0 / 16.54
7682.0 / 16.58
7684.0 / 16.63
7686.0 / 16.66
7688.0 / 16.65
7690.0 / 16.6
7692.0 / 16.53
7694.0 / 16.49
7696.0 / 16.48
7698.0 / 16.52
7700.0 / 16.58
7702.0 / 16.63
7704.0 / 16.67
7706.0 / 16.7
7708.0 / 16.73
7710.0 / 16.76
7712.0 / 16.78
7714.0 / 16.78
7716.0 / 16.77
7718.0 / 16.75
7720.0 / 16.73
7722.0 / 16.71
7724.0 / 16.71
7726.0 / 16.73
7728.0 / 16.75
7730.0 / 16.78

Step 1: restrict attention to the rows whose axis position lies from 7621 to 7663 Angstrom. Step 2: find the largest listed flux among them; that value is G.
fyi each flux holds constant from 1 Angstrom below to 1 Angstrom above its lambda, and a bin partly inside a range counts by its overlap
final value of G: 16.8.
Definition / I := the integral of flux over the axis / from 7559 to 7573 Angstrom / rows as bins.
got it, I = 224.8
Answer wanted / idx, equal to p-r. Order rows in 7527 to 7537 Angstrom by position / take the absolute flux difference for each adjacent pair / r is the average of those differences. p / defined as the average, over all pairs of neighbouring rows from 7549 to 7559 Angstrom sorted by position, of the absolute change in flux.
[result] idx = 0.04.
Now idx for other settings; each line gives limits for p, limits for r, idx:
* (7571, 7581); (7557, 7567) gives 0.00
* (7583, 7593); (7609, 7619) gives -0.08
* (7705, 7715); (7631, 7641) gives 0.01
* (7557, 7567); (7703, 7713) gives 0.03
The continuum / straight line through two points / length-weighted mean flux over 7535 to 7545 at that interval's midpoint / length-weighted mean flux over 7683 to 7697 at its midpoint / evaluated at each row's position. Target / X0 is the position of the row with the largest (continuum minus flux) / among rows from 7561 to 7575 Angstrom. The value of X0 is 7562.0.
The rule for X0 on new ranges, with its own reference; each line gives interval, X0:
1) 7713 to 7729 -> 7724.0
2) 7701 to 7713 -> 7702.0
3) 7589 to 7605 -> 7590.0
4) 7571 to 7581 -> 7572.0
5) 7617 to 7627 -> 7626.0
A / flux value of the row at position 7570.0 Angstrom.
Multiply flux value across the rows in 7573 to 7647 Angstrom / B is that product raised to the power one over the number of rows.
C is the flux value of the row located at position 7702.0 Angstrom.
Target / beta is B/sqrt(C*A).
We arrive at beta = 1.01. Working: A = 16.13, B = 16.5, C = 16.63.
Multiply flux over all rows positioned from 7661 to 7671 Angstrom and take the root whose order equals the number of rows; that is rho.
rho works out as 16.7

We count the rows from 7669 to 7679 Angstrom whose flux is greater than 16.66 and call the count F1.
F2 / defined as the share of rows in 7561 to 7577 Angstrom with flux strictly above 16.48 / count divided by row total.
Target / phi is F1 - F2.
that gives 1.0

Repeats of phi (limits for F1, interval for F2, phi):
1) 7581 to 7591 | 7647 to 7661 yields -0.3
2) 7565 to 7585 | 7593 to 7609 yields -0.9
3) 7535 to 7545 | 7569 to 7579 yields 0.0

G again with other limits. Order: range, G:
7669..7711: 16.76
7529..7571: 16.31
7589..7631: 16.83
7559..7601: 16.74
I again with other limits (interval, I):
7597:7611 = 232.4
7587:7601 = 231.7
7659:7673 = 233.2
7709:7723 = 234.6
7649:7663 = 230.9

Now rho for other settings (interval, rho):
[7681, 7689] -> 16.6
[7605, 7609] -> 16.5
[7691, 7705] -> 16.6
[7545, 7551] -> 16.2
